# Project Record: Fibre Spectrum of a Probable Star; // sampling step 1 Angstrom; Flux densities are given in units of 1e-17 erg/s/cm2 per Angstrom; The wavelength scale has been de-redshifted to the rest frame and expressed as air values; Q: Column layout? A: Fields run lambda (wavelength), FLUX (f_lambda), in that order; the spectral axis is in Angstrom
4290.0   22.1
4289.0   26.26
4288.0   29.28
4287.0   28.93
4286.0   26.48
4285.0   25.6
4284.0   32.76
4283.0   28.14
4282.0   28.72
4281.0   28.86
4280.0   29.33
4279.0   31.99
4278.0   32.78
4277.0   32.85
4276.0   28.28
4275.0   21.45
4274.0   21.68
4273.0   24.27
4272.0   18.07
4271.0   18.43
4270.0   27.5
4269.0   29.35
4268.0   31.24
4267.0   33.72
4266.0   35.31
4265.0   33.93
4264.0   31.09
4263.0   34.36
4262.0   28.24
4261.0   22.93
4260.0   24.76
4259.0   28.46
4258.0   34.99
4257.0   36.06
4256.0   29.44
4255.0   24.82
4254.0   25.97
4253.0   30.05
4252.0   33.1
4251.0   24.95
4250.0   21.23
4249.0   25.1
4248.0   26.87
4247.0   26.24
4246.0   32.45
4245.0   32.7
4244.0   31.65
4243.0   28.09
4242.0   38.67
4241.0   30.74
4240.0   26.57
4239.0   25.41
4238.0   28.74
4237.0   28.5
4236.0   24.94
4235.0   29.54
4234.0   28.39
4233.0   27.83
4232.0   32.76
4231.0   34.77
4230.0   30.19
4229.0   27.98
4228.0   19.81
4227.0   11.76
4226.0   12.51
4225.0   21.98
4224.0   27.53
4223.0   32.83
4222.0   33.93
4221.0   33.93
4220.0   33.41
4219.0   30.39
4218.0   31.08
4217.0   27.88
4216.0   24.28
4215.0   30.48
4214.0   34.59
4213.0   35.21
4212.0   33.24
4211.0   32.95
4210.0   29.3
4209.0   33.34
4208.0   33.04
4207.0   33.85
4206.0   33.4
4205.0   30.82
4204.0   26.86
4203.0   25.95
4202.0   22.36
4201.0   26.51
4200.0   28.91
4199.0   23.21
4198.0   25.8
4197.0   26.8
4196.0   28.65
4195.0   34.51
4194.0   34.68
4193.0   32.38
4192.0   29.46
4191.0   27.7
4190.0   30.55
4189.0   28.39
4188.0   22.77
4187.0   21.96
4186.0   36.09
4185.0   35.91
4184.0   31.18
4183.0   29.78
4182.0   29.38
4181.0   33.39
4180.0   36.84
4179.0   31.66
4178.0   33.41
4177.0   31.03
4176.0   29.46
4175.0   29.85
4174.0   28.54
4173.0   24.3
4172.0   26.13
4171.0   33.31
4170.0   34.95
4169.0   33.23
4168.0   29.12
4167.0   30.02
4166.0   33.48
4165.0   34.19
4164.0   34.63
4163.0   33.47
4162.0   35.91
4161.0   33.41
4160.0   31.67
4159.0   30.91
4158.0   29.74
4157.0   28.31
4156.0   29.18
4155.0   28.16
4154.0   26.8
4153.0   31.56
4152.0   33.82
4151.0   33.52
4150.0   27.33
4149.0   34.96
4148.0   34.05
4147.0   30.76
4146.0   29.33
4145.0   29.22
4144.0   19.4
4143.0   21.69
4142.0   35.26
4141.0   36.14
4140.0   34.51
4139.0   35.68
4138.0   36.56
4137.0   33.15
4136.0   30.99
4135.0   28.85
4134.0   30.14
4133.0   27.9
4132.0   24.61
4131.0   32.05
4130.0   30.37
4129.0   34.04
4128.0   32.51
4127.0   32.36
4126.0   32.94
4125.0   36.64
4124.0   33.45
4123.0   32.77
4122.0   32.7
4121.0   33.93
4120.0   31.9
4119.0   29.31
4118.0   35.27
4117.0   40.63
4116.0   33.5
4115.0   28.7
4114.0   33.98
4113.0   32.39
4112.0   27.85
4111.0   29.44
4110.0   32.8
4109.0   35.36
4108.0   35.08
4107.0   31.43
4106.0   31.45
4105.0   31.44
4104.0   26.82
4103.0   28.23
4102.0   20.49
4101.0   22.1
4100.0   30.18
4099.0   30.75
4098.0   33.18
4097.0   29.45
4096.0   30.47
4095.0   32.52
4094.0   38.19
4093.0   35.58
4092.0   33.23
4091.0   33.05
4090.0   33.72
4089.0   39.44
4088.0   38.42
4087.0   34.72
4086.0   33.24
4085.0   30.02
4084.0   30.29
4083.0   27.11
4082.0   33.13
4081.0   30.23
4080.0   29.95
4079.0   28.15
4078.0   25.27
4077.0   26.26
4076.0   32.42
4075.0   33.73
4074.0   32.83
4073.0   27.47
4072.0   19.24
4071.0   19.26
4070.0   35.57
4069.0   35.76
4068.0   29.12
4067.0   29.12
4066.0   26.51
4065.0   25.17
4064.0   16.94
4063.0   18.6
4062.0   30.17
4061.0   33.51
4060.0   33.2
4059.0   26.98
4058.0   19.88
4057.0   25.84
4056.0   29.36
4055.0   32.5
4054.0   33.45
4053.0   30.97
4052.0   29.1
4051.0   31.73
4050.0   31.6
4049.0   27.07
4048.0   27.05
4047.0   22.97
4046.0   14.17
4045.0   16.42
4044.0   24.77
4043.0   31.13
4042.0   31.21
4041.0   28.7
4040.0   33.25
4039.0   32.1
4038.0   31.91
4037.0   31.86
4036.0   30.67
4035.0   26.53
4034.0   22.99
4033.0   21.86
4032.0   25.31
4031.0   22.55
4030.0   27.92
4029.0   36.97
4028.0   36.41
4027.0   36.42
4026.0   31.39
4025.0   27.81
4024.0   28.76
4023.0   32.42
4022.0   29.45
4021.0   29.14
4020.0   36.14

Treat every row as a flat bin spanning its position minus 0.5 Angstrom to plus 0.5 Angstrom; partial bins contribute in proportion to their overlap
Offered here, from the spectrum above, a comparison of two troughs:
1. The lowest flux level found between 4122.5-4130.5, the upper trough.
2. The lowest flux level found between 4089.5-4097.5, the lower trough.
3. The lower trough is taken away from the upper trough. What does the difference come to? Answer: 1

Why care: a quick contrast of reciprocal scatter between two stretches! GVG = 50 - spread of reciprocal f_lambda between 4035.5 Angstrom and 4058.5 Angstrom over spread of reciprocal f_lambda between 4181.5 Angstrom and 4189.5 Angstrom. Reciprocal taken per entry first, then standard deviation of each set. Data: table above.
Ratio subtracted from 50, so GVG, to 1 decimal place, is 48.4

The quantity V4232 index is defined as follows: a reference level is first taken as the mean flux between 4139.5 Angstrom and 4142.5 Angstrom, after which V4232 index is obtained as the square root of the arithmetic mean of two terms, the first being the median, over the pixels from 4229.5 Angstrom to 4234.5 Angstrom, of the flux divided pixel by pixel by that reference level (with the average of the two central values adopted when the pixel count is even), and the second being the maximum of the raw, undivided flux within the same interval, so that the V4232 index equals 4.22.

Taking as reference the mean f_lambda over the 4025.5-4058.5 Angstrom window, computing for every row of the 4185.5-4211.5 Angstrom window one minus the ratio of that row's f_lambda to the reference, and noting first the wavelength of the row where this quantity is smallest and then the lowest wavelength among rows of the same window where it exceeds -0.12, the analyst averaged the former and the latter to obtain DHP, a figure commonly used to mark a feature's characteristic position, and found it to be 4186.5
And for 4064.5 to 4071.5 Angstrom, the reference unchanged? 4067.0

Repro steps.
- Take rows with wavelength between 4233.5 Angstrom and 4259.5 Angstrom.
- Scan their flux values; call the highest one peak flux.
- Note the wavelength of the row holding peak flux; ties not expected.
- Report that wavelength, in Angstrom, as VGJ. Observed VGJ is 4242.0 Angstrom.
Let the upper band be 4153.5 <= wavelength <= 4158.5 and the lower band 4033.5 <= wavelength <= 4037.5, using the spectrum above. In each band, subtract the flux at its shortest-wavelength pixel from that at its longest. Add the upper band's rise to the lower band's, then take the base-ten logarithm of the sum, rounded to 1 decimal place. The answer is 1.1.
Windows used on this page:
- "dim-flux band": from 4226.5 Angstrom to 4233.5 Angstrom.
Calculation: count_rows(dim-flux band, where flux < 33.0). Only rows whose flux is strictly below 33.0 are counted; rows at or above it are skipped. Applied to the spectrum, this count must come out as 6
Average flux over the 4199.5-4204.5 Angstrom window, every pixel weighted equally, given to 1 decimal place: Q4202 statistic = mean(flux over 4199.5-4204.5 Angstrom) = 26.1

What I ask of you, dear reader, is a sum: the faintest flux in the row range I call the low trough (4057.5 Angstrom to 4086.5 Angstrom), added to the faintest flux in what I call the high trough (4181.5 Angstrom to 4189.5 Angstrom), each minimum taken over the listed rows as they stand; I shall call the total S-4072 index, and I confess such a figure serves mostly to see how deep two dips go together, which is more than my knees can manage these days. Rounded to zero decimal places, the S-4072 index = 39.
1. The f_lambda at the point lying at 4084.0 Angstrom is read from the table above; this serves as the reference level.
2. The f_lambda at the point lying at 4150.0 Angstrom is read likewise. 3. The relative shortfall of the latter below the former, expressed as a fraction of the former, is 0.098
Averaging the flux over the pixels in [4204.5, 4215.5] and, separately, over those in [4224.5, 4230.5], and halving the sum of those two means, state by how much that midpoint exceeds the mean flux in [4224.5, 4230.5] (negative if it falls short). 6.0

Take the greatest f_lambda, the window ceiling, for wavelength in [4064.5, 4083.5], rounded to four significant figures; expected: 35.76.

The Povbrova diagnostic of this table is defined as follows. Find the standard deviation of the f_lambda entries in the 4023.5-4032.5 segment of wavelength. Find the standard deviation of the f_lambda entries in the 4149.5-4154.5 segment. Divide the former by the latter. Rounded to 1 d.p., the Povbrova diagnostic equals 1.6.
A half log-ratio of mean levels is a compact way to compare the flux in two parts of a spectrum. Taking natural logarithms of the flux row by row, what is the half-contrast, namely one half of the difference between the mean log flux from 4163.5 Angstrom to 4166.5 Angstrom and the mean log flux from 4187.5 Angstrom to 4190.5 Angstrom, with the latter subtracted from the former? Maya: 0.12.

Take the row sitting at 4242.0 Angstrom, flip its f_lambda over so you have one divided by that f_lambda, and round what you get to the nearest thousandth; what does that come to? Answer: 0.026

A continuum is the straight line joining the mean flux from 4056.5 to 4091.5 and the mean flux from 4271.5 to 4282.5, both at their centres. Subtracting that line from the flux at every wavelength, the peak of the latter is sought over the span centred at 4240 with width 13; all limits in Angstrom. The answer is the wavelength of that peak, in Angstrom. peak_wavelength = 4242.0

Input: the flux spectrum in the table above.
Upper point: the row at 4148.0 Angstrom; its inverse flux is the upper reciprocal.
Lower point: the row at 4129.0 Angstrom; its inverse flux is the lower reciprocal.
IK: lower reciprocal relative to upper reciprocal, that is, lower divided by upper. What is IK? 1.0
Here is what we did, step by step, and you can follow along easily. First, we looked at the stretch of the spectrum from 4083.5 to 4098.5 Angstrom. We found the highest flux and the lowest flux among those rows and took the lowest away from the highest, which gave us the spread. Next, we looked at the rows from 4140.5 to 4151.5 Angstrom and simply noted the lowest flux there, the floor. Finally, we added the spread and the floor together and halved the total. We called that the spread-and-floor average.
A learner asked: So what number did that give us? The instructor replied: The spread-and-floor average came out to 15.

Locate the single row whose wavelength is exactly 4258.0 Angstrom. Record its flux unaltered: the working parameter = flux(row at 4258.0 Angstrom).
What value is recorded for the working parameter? 34.99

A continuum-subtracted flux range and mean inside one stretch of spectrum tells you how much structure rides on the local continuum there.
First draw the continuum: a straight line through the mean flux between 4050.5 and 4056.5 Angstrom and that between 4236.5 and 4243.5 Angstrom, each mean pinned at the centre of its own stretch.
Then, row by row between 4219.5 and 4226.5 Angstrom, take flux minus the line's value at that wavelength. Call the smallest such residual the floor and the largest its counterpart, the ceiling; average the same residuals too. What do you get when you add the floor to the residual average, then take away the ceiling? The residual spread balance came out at -23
